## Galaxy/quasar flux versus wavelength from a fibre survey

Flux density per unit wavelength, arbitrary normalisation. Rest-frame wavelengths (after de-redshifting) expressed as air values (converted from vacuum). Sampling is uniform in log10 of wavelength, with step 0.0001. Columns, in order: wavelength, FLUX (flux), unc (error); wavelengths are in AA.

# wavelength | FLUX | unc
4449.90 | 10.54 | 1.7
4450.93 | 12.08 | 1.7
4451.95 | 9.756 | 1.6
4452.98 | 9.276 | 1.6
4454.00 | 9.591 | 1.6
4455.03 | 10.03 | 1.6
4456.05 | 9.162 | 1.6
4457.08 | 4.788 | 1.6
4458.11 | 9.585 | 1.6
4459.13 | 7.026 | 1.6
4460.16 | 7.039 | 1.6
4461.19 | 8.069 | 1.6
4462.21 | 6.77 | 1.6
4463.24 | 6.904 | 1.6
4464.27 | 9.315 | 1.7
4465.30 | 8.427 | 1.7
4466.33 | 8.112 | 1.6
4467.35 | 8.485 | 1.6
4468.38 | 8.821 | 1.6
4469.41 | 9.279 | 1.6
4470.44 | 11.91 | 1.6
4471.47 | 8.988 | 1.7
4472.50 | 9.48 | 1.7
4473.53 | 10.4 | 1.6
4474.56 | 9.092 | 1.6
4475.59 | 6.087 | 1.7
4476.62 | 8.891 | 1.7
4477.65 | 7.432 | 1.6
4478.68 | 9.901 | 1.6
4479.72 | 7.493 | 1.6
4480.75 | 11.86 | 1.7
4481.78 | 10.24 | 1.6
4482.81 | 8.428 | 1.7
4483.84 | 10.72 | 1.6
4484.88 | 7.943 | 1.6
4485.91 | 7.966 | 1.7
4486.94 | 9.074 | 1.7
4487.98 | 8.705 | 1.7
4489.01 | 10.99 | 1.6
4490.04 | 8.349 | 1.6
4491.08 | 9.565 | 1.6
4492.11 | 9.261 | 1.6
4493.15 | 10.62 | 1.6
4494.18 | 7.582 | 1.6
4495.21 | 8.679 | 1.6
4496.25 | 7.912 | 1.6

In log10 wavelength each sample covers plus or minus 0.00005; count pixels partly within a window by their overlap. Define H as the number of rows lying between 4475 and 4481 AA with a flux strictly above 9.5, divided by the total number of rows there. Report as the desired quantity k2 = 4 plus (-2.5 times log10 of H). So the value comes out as 5.2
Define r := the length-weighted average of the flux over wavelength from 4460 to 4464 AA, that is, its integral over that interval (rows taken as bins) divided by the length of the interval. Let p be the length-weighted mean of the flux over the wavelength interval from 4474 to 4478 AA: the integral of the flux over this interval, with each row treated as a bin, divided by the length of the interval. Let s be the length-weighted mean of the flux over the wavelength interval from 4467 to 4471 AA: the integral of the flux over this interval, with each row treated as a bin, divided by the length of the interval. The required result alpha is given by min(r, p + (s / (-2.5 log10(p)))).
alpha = 3.63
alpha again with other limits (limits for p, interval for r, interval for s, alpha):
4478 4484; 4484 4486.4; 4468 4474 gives 5.66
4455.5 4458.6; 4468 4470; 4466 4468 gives 4.11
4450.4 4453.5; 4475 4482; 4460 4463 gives 7.50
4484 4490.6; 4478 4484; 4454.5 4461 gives 5.59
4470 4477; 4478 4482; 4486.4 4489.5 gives 5.28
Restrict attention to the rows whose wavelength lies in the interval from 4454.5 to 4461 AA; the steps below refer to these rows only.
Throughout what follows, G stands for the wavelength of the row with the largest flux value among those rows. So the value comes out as 4455.03 AA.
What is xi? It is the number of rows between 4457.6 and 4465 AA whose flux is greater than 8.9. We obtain 2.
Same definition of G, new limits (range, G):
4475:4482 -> 4480.75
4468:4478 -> 4470.44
